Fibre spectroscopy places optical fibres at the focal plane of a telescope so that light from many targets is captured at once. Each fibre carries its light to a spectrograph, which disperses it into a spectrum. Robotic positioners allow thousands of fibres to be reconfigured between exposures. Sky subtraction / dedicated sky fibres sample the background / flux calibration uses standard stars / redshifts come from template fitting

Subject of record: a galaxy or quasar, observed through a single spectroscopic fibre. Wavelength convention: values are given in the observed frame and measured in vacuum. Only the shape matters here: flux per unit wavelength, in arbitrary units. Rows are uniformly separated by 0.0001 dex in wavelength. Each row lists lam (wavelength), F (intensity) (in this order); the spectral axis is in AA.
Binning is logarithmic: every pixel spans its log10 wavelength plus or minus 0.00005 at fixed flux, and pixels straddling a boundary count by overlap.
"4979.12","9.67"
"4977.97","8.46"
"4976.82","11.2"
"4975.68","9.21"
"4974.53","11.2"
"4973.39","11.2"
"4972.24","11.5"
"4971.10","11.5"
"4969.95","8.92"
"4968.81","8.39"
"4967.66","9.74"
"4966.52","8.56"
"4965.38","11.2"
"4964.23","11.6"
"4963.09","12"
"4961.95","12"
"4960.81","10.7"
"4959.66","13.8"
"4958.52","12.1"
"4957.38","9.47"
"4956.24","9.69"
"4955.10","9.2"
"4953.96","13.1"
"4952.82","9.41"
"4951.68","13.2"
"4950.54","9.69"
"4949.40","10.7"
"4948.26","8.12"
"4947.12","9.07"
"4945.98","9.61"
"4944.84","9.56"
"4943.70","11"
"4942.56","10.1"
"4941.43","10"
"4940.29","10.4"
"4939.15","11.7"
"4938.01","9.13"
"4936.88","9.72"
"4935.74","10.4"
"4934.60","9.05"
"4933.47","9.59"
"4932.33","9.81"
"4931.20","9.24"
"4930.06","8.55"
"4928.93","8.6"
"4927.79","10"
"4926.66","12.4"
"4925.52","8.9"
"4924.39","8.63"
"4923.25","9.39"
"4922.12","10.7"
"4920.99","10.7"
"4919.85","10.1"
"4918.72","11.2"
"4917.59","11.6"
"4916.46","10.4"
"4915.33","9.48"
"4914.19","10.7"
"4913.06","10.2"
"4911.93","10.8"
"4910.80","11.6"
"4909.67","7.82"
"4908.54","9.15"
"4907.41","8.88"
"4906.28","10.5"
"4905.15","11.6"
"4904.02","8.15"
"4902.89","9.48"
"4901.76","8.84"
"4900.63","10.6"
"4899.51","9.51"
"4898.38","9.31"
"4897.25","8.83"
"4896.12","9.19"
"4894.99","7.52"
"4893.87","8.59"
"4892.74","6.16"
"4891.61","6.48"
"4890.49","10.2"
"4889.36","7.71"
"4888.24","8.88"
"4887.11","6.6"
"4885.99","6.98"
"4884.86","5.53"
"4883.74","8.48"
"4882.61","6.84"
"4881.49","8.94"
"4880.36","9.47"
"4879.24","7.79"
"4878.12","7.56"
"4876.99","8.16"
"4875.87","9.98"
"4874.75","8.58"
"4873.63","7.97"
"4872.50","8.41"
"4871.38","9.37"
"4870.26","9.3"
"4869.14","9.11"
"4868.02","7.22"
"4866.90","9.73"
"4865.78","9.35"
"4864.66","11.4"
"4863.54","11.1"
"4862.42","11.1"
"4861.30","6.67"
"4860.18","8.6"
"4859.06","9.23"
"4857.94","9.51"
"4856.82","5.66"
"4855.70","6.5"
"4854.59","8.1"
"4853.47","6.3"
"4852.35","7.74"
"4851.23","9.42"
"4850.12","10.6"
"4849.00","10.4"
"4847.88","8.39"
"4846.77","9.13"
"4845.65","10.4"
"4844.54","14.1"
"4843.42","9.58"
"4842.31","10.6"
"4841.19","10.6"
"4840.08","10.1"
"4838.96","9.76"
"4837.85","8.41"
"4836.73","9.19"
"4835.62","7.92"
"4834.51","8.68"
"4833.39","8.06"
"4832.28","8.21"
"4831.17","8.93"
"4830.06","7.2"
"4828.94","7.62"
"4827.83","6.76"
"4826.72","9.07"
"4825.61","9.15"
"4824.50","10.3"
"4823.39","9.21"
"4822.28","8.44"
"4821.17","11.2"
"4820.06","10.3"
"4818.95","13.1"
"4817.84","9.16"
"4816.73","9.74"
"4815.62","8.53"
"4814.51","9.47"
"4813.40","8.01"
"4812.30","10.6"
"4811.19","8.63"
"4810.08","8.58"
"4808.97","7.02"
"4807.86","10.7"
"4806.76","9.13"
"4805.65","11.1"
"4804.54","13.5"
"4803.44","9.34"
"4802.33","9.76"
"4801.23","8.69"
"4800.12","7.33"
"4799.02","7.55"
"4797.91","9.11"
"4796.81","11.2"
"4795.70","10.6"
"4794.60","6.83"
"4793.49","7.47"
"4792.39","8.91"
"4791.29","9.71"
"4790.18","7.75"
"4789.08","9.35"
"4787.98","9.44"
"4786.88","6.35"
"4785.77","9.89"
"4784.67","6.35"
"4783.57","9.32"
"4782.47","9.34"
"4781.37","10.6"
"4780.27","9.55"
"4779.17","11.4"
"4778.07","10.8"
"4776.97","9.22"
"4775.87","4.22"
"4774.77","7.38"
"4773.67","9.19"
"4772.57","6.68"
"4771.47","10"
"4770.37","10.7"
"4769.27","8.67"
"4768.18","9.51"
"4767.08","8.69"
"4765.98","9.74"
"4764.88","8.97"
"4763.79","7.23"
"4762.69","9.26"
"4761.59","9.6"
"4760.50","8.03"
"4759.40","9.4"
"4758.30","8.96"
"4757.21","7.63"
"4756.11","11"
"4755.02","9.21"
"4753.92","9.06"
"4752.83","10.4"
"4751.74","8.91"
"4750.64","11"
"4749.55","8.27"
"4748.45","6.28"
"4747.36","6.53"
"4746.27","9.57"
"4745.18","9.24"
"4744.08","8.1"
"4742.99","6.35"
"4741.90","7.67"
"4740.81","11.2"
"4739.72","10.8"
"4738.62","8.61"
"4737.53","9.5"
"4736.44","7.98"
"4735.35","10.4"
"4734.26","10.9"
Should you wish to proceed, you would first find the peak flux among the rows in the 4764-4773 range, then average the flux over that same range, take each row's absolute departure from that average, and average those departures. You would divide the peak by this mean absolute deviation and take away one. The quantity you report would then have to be 11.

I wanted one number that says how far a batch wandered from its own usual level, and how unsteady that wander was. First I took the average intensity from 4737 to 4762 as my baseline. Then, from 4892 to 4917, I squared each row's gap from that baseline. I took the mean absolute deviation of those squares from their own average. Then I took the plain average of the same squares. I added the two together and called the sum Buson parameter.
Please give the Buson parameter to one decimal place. 3.8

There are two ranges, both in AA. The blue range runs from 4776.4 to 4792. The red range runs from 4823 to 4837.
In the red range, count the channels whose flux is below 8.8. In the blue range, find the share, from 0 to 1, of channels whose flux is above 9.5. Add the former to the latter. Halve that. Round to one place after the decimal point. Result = 3.7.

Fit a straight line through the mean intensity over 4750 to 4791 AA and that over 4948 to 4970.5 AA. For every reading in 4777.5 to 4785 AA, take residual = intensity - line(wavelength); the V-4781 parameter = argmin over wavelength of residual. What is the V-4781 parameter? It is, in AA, 4784.67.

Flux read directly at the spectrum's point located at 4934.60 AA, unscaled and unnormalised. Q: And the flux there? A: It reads 9.05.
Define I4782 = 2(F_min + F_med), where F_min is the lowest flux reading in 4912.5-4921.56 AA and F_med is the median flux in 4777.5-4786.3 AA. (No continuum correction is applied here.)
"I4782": 38.4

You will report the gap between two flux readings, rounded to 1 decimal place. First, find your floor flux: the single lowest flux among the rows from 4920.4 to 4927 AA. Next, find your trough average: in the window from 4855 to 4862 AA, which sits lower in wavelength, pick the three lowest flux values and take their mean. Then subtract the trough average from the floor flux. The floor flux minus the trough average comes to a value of 2.4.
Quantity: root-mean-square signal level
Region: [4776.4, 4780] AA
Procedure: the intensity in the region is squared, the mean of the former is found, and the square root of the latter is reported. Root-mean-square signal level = 10.5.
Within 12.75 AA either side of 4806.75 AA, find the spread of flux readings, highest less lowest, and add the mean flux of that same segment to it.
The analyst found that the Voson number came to 16.1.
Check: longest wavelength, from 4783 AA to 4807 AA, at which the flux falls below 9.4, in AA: 4806.76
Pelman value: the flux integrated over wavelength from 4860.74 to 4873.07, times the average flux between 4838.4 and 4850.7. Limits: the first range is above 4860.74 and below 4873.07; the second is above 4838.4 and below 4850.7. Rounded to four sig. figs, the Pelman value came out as 1190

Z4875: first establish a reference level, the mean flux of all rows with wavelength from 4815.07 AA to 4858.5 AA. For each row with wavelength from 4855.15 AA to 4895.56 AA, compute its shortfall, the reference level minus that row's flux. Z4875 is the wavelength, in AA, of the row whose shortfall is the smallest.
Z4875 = 4864.66 AA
